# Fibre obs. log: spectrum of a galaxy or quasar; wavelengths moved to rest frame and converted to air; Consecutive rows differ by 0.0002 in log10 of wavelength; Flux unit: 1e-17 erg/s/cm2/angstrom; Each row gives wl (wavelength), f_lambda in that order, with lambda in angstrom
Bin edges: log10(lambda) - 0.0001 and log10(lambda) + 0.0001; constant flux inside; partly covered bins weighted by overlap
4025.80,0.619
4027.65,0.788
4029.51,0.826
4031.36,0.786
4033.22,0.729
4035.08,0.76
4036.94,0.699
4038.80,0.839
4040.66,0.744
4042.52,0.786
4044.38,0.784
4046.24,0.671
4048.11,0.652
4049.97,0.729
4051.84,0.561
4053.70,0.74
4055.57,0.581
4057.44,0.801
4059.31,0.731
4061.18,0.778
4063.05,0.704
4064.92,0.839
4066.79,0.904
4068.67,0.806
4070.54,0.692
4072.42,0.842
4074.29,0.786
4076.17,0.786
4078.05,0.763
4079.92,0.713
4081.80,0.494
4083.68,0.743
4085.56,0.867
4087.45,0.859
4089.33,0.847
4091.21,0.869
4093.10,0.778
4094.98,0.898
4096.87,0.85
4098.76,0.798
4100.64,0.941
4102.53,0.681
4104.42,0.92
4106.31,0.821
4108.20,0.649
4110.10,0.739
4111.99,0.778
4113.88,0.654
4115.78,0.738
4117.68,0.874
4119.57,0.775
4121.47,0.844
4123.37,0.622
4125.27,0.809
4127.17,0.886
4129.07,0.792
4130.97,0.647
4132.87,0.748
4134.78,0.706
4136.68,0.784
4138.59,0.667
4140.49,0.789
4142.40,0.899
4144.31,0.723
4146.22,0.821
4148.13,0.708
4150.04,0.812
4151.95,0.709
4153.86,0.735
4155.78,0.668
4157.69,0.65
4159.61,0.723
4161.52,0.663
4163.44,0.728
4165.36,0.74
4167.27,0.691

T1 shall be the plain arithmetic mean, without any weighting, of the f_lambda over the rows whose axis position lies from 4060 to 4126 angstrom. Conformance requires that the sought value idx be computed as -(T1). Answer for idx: -0.78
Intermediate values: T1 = 0.78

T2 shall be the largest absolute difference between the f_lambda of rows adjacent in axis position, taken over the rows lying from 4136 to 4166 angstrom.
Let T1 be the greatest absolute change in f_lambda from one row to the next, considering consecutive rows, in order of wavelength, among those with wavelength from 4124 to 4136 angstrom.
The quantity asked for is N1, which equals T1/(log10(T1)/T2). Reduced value -0.030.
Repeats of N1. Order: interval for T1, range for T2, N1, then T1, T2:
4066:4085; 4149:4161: -0.042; 0.249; 0.10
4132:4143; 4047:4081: -0.029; 0.122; 0.22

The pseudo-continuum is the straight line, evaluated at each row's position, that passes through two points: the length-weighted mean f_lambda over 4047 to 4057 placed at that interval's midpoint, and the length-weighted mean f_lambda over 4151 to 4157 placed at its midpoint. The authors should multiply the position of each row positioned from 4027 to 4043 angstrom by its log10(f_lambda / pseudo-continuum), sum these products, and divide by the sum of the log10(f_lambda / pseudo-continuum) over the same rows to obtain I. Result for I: 4034.7 angstrom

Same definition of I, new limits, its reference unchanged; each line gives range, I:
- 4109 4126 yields 4118.1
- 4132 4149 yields 4141.2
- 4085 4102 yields 4093.2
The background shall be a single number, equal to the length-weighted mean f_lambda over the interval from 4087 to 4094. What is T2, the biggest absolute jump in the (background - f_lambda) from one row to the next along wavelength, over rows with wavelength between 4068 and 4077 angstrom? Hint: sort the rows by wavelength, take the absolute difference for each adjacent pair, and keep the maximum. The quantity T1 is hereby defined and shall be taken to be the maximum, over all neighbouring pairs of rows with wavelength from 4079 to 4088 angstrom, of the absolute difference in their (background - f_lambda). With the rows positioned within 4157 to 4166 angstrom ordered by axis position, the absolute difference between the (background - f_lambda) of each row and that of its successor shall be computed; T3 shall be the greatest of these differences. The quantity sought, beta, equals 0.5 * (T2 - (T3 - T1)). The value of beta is 0.16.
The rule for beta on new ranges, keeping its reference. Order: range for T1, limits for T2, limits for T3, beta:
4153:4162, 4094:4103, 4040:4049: 0.11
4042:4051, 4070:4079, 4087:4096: 0.07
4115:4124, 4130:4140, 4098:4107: 0.04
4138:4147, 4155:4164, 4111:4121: 0.06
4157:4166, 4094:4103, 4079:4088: 0.04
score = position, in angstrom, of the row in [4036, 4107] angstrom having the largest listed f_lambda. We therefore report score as 4100.64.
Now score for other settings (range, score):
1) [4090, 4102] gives 4100.64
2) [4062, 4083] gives 4066.79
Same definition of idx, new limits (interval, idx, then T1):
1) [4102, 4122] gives -0.77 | 0.77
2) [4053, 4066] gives -0.74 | 0.74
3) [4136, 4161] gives -0.75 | 0.75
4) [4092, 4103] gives -0.82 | 0.82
